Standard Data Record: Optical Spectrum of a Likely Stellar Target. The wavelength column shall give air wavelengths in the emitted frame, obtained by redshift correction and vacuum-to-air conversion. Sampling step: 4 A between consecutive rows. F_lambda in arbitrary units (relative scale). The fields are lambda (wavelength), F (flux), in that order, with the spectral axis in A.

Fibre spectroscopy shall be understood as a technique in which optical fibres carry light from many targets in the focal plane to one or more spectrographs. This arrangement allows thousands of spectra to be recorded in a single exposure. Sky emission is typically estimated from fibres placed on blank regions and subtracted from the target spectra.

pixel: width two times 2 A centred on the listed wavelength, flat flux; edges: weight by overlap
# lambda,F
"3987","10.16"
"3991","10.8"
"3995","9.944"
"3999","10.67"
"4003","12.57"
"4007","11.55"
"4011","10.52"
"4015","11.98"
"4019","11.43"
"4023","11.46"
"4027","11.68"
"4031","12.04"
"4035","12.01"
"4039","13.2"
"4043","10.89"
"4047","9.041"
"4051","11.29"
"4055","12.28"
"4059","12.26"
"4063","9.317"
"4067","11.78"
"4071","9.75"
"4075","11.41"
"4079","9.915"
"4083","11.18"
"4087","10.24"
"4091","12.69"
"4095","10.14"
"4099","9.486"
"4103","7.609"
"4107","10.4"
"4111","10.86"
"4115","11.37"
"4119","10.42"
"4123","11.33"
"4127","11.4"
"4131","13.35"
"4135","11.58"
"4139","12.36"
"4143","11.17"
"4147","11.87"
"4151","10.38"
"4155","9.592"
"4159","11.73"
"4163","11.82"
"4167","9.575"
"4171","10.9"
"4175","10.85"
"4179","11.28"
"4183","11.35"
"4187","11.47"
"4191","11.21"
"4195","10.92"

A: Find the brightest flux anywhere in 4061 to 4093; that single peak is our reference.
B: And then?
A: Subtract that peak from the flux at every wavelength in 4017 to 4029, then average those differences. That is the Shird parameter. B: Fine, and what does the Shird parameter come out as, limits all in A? -1.2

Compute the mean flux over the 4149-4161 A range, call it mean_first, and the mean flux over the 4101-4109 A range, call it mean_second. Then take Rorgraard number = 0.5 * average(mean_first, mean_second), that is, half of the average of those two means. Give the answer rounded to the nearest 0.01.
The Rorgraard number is 4.89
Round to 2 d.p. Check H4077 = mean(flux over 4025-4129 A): 10.92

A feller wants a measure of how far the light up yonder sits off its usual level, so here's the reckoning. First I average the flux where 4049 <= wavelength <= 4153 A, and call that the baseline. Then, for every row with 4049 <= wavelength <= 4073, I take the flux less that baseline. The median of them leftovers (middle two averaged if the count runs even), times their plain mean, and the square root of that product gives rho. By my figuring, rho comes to 0.25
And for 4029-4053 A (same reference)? 0.52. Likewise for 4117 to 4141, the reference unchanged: 0.61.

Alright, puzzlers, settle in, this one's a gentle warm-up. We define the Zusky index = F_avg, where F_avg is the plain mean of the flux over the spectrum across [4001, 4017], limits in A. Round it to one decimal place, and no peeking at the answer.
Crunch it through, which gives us 11.7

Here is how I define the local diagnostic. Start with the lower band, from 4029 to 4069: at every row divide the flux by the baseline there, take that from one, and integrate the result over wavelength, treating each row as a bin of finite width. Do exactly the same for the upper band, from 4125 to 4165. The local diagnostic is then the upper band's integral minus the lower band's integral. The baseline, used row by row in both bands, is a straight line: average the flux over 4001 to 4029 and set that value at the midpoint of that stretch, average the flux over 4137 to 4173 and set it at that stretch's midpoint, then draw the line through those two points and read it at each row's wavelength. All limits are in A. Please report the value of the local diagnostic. -1.8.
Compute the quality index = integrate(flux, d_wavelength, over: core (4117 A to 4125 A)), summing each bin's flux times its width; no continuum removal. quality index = 87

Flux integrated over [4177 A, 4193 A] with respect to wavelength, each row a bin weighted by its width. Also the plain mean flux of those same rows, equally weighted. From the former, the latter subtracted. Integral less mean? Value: 170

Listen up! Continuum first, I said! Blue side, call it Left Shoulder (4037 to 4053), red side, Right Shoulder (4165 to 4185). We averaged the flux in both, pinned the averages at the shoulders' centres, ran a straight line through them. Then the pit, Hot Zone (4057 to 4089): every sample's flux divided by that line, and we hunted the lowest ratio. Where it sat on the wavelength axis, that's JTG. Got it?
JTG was 4063 A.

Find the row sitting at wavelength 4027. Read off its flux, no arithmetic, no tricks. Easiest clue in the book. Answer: 11.68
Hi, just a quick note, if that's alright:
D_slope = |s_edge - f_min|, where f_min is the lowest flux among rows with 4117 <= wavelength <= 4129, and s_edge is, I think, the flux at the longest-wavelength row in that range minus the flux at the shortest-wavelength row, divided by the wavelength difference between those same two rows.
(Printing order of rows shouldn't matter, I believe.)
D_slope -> 10.3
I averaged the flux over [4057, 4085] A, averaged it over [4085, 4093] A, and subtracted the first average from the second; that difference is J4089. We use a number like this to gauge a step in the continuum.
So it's 0.7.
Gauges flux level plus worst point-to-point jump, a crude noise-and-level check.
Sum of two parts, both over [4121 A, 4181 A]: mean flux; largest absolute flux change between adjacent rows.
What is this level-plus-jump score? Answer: 13.5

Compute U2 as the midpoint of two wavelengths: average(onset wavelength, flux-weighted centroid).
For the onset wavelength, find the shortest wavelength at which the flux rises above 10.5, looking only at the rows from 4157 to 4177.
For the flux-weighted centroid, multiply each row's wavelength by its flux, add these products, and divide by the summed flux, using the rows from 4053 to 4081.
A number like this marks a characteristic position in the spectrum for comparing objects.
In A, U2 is 4112.8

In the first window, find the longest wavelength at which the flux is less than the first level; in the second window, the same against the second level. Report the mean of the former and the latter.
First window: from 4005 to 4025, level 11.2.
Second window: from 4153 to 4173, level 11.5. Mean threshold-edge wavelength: 4091 A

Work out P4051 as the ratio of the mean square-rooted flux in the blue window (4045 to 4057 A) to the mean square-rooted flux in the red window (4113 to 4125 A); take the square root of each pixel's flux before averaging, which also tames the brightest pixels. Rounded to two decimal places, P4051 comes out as 0.99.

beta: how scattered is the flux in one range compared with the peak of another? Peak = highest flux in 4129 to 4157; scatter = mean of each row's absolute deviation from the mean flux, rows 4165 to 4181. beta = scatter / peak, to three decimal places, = 0.040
